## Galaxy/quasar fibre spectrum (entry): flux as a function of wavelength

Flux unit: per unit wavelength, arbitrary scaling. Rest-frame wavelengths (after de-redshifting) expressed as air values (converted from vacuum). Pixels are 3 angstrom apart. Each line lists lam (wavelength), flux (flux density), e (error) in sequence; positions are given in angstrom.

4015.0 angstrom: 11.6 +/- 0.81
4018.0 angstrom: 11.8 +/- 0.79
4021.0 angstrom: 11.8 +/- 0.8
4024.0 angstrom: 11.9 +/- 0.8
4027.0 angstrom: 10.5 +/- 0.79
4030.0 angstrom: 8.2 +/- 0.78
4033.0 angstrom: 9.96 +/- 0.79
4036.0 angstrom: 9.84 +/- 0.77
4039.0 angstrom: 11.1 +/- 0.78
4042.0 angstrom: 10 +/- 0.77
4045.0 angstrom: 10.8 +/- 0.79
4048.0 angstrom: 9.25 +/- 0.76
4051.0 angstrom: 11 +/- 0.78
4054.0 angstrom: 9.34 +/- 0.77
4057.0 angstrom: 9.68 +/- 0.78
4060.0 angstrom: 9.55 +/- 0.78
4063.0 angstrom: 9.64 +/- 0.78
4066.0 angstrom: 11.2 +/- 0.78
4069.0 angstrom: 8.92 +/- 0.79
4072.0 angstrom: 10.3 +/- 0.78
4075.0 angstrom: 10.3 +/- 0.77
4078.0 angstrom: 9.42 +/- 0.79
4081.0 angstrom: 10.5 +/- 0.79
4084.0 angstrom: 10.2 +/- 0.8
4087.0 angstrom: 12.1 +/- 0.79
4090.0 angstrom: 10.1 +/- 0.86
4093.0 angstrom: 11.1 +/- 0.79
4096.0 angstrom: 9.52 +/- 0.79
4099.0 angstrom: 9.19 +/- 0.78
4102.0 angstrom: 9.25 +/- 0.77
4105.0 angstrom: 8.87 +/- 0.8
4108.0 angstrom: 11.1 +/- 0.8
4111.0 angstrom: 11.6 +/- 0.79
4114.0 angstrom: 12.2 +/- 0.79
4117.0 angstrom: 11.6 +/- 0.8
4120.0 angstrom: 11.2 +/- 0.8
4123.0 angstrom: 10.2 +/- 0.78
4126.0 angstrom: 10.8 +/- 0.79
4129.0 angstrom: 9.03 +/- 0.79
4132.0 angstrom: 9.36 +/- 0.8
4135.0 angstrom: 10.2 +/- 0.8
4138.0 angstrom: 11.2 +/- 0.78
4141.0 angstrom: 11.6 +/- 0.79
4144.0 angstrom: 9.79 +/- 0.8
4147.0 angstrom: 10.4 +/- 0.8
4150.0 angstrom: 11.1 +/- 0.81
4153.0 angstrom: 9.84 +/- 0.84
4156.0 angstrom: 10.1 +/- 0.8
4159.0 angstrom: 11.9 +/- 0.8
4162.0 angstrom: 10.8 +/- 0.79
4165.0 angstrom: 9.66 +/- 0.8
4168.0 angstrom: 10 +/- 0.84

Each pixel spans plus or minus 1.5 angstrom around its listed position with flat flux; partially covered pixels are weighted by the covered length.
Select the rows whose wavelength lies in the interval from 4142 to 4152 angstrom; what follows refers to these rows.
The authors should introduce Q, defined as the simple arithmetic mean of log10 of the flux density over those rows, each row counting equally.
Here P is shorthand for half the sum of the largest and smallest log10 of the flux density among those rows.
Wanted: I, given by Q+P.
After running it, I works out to 2.04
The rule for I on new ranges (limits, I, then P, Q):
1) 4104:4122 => 2.06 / 1.02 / 1.04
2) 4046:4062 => 1.99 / 1.00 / 0.99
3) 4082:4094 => 2.08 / 1.04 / 1.04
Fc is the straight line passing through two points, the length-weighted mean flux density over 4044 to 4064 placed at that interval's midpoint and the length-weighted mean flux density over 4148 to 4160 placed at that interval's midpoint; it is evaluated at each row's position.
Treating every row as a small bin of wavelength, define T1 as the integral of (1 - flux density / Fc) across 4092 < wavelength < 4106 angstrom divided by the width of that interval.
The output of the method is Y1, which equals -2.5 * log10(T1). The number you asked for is 3.0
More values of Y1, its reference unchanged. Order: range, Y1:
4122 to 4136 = 3.2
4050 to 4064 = 5.1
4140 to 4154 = 5.3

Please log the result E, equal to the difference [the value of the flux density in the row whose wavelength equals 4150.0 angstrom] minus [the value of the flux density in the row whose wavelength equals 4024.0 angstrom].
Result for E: -0.8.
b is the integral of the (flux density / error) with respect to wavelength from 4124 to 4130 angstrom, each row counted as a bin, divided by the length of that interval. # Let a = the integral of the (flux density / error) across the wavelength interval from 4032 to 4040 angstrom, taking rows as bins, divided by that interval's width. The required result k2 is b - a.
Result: -0.5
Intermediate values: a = 13.2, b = 12.7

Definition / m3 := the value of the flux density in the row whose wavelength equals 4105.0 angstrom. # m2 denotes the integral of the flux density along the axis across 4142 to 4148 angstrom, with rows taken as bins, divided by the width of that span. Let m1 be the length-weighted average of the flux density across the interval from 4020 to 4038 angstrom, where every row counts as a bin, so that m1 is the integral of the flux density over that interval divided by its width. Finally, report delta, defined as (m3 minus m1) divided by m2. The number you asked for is -0.14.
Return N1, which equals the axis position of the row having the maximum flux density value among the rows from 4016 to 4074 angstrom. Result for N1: 4024.0 angstrom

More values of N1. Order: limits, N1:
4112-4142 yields 4114.0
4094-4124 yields 4114.0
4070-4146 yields 4114.0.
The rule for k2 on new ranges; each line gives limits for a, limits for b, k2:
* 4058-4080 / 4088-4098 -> 0.0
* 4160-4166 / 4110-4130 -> 0.8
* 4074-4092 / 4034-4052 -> 0.2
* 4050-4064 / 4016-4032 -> 1.1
